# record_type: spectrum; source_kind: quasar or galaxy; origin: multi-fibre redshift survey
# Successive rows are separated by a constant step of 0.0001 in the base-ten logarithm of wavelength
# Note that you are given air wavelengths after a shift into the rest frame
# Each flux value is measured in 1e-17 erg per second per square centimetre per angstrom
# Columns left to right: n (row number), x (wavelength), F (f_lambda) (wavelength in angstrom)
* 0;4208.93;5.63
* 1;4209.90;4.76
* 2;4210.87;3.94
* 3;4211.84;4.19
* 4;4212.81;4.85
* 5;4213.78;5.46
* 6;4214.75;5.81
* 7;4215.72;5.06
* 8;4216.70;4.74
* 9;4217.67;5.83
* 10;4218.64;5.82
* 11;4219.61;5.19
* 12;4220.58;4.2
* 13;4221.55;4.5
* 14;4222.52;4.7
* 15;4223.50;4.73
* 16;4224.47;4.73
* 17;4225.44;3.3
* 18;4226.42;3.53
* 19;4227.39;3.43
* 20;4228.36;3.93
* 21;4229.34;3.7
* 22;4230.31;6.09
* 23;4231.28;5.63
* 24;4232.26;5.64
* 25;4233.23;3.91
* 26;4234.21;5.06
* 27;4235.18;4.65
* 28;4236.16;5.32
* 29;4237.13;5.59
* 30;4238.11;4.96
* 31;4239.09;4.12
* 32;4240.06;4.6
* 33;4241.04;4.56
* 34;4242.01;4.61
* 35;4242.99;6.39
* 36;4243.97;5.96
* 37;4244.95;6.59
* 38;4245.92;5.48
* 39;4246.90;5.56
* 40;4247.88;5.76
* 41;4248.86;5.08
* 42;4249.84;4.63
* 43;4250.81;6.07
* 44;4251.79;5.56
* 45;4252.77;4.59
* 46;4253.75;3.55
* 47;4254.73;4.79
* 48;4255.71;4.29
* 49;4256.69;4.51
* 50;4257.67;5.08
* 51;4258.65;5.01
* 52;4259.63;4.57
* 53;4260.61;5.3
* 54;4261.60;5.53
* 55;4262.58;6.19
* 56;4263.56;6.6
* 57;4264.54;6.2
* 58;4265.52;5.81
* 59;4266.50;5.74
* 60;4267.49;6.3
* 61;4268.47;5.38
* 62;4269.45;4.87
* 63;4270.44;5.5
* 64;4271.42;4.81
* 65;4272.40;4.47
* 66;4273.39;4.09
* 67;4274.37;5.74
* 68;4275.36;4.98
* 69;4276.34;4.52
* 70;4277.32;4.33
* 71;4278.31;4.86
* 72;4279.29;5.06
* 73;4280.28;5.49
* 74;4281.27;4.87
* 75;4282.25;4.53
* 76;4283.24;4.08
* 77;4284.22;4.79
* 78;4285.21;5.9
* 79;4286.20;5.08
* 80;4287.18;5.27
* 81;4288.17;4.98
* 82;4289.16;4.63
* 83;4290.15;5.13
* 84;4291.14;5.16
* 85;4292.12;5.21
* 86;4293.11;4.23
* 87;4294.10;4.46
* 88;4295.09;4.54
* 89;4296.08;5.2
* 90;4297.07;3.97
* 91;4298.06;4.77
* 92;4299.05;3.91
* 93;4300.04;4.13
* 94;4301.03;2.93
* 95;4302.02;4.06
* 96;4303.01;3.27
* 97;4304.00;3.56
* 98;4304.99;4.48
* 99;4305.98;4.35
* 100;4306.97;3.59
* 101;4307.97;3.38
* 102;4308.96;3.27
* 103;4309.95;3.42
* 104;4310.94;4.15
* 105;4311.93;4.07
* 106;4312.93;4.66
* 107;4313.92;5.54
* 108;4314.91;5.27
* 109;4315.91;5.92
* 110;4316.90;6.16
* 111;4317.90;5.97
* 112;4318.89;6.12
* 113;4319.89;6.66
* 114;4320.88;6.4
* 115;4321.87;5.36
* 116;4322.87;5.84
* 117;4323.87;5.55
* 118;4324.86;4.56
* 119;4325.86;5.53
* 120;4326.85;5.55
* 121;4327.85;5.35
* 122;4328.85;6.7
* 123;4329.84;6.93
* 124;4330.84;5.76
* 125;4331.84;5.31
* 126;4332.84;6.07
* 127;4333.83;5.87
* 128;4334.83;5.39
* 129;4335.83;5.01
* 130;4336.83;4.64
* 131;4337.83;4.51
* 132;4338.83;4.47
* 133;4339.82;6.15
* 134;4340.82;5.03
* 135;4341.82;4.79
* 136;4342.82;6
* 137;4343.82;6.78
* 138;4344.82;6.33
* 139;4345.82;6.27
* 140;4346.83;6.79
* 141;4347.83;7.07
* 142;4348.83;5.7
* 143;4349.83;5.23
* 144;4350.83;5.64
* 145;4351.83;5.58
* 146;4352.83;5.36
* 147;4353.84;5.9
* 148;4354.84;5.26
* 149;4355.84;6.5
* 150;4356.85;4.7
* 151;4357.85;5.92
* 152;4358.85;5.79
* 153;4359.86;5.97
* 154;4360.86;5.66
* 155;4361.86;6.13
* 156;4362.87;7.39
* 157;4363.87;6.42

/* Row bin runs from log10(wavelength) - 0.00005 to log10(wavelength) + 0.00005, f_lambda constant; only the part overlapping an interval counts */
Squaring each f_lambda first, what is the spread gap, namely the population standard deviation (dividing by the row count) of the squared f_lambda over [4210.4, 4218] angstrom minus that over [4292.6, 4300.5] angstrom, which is 2.8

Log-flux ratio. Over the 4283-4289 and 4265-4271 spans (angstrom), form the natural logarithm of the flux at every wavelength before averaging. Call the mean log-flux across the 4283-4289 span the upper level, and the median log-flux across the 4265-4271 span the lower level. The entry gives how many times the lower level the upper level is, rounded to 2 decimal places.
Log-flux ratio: 0.93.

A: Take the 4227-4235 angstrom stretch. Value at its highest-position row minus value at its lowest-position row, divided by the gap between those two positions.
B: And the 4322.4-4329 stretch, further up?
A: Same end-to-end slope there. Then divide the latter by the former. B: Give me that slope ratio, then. 0.6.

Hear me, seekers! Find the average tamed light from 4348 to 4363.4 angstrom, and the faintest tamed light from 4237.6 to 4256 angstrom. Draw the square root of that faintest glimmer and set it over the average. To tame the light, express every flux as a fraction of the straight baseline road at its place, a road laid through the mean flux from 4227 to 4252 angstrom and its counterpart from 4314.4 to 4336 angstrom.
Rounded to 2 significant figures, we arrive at 0.86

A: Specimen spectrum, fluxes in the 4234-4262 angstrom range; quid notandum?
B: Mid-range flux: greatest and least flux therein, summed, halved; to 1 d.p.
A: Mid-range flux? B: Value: 5.1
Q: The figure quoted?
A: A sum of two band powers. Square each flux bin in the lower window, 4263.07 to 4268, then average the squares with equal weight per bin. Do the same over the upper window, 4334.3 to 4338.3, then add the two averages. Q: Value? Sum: 62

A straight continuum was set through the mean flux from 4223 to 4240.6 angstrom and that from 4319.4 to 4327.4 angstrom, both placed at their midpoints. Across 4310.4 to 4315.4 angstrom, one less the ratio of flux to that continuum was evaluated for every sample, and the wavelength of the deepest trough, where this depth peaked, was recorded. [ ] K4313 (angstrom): 4311.93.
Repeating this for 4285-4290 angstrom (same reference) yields 4289.16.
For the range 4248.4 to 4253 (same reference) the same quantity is 4252.77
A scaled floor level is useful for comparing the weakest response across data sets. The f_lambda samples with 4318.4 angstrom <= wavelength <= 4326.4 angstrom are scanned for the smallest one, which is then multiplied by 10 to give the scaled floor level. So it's 46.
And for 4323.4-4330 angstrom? 46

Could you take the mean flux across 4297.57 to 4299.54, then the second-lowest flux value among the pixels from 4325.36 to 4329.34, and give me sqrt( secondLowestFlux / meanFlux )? 1.13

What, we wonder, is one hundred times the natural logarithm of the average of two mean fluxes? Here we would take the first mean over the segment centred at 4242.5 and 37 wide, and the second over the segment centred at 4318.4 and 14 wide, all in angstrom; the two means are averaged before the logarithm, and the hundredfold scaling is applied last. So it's 166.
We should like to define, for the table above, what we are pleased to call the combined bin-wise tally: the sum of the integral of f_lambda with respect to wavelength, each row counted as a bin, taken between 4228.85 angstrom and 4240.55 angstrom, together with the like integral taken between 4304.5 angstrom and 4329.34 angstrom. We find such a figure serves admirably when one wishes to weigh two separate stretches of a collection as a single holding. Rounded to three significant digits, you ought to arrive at 185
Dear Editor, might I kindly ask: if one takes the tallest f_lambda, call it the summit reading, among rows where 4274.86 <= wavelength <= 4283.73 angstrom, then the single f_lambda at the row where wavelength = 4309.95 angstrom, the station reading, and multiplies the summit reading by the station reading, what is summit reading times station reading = 19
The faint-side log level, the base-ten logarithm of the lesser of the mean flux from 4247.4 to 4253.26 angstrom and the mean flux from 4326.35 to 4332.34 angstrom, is 0.72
